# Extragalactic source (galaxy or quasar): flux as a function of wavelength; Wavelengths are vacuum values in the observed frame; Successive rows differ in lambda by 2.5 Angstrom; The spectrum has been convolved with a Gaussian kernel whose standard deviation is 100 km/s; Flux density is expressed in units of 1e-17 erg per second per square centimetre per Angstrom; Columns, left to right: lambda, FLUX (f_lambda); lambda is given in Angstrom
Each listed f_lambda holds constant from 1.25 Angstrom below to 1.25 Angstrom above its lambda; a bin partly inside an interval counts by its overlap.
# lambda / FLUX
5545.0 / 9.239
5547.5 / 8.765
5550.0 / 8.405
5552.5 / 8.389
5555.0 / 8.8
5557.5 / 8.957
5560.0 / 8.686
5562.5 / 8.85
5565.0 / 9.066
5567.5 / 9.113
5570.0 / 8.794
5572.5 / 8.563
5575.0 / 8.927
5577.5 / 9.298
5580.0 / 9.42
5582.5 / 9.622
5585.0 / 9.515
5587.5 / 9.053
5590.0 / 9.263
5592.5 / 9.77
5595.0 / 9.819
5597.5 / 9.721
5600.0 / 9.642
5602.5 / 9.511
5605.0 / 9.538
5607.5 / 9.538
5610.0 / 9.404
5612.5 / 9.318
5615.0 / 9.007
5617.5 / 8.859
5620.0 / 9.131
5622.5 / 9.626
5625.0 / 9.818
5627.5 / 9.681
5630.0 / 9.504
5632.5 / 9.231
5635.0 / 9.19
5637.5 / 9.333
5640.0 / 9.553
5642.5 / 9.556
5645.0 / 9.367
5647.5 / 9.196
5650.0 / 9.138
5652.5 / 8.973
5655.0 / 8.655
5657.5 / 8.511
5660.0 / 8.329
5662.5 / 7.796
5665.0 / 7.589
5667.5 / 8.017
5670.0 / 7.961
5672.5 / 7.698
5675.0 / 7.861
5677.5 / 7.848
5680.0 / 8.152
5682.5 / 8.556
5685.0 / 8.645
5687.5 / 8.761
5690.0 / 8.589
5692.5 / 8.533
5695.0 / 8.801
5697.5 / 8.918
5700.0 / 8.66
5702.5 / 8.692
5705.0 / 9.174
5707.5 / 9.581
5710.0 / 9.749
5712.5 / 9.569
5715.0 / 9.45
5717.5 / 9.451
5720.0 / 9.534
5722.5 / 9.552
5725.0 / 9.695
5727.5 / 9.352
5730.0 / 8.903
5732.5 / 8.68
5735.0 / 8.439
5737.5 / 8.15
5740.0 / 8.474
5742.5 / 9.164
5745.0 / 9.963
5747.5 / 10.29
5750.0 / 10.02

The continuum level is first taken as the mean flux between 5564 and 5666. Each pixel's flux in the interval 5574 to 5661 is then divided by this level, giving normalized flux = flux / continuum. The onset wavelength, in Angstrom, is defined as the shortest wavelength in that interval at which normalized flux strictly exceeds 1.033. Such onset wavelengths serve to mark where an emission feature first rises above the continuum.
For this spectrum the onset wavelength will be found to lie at 5582.5 Angstrom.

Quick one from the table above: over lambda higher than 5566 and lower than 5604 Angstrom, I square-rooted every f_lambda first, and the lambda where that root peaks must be 5595.0 Angstrom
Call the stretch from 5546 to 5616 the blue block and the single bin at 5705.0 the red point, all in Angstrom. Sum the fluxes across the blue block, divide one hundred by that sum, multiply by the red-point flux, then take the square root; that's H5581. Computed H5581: 1.9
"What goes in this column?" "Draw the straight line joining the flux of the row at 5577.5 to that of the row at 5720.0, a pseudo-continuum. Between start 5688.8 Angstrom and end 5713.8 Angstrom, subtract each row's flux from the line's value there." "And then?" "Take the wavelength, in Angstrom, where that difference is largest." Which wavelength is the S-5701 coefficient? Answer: 5692.5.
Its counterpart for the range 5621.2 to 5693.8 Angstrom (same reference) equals 5665.0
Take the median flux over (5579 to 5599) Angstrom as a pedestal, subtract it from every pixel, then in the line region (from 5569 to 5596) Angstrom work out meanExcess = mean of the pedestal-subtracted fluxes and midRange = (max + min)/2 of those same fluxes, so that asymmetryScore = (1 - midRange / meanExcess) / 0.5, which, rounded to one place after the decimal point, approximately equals -0.6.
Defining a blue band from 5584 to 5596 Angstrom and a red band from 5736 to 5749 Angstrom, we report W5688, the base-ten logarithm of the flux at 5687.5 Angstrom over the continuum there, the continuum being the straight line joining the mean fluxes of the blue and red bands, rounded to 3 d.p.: -0.026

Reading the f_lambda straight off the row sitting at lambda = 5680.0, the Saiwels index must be 8.152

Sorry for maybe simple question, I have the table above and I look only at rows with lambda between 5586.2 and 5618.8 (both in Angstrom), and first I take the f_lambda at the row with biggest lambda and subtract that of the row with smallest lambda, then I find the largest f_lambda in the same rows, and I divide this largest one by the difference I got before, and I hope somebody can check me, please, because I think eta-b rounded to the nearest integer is -51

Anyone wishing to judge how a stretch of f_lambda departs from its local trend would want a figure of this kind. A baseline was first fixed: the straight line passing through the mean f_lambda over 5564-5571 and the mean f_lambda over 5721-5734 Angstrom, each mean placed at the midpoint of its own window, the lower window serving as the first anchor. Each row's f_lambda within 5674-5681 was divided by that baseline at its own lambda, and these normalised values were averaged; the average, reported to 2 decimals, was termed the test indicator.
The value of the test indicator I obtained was 0.87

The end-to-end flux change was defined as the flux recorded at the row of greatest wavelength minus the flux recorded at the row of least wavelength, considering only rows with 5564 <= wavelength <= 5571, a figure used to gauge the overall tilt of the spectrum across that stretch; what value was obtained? -0.27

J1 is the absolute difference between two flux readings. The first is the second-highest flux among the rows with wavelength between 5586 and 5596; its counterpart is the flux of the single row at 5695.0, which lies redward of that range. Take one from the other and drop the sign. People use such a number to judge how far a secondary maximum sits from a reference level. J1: 0.97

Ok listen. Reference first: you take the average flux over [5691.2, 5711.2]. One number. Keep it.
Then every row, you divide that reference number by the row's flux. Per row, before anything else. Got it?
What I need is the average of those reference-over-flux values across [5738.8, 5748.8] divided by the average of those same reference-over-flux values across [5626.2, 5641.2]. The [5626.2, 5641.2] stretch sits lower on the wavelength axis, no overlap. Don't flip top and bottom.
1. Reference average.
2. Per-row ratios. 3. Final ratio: 1.00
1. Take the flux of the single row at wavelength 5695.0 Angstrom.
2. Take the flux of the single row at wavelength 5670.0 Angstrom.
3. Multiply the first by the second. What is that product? 70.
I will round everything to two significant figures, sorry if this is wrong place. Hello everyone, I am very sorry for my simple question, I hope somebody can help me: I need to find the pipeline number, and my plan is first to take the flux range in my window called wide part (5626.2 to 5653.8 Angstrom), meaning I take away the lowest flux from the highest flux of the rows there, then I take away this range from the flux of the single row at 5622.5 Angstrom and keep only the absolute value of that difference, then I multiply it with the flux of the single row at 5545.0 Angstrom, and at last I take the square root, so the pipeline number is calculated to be 9.1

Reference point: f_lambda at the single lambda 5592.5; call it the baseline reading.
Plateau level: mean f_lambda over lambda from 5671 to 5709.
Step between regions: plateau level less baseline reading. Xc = -1.2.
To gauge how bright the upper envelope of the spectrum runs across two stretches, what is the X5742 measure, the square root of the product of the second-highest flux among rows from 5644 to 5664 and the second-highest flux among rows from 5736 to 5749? 9.6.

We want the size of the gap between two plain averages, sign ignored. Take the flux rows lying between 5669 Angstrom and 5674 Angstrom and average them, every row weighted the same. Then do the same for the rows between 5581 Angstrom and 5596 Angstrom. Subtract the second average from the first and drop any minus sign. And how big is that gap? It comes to 1.7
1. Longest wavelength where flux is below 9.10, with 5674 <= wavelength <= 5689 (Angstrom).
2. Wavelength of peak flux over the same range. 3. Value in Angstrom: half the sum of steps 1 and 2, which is 5687.5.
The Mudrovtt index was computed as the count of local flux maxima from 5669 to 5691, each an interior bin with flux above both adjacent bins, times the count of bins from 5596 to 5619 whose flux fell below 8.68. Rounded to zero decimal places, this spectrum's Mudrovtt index 0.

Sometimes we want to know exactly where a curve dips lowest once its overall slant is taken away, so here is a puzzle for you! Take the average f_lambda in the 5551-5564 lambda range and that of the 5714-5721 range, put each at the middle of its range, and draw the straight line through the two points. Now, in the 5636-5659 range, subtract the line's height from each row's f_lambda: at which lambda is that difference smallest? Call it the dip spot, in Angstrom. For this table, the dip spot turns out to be 5657.5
